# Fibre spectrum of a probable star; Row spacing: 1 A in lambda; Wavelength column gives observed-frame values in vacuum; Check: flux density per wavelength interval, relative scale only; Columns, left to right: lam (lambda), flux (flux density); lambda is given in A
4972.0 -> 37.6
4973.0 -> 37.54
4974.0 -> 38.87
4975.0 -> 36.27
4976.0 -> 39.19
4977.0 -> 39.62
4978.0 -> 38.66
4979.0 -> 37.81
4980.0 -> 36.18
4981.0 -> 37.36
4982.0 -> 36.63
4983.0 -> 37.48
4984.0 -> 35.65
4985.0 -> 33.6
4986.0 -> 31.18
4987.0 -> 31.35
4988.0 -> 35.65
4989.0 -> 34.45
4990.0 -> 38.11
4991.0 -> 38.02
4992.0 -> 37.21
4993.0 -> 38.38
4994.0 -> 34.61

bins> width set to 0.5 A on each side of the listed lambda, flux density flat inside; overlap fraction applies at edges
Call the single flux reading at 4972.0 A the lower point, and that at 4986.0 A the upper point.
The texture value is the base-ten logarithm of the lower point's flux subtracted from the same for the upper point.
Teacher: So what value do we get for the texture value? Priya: -0.081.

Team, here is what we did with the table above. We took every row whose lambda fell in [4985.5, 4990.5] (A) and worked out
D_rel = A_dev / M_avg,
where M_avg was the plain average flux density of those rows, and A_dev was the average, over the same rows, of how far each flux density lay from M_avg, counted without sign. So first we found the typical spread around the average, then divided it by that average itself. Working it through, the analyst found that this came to 0.068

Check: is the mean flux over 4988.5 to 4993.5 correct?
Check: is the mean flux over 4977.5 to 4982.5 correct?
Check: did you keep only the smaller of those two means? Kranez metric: 37.2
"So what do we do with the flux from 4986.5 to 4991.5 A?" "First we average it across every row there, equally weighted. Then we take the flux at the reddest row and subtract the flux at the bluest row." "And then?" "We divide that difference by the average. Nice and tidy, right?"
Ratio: 0.188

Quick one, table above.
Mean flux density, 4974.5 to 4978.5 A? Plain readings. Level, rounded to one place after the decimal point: 38.4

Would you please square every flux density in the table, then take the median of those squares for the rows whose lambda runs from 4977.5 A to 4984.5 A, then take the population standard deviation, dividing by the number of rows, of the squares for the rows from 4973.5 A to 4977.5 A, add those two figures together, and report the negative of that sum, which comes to -1495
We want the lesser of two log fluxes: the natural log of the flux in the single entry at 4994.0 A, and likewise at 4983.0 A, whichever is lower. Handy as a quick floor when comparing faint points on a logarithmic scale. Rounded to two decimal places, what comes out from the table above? 3.54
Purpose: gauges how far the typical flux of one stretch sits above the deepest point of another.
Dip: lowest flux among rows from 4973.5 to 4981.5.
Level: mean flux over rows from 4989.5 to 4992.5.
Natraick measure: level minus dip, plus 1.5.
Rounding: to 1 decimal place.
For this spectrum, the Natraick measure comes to 3.1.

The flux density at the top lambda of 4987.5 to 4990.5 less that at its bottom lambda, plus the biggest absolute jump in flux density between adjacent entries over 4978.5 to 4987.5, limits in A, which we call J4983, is 4.9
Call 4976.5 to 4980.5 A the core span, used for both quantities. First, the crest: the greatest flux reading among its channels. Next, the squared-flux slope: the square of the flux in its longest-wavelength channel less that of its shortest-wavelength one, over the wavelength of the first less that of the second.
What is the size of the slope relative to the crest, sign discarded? 2.2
